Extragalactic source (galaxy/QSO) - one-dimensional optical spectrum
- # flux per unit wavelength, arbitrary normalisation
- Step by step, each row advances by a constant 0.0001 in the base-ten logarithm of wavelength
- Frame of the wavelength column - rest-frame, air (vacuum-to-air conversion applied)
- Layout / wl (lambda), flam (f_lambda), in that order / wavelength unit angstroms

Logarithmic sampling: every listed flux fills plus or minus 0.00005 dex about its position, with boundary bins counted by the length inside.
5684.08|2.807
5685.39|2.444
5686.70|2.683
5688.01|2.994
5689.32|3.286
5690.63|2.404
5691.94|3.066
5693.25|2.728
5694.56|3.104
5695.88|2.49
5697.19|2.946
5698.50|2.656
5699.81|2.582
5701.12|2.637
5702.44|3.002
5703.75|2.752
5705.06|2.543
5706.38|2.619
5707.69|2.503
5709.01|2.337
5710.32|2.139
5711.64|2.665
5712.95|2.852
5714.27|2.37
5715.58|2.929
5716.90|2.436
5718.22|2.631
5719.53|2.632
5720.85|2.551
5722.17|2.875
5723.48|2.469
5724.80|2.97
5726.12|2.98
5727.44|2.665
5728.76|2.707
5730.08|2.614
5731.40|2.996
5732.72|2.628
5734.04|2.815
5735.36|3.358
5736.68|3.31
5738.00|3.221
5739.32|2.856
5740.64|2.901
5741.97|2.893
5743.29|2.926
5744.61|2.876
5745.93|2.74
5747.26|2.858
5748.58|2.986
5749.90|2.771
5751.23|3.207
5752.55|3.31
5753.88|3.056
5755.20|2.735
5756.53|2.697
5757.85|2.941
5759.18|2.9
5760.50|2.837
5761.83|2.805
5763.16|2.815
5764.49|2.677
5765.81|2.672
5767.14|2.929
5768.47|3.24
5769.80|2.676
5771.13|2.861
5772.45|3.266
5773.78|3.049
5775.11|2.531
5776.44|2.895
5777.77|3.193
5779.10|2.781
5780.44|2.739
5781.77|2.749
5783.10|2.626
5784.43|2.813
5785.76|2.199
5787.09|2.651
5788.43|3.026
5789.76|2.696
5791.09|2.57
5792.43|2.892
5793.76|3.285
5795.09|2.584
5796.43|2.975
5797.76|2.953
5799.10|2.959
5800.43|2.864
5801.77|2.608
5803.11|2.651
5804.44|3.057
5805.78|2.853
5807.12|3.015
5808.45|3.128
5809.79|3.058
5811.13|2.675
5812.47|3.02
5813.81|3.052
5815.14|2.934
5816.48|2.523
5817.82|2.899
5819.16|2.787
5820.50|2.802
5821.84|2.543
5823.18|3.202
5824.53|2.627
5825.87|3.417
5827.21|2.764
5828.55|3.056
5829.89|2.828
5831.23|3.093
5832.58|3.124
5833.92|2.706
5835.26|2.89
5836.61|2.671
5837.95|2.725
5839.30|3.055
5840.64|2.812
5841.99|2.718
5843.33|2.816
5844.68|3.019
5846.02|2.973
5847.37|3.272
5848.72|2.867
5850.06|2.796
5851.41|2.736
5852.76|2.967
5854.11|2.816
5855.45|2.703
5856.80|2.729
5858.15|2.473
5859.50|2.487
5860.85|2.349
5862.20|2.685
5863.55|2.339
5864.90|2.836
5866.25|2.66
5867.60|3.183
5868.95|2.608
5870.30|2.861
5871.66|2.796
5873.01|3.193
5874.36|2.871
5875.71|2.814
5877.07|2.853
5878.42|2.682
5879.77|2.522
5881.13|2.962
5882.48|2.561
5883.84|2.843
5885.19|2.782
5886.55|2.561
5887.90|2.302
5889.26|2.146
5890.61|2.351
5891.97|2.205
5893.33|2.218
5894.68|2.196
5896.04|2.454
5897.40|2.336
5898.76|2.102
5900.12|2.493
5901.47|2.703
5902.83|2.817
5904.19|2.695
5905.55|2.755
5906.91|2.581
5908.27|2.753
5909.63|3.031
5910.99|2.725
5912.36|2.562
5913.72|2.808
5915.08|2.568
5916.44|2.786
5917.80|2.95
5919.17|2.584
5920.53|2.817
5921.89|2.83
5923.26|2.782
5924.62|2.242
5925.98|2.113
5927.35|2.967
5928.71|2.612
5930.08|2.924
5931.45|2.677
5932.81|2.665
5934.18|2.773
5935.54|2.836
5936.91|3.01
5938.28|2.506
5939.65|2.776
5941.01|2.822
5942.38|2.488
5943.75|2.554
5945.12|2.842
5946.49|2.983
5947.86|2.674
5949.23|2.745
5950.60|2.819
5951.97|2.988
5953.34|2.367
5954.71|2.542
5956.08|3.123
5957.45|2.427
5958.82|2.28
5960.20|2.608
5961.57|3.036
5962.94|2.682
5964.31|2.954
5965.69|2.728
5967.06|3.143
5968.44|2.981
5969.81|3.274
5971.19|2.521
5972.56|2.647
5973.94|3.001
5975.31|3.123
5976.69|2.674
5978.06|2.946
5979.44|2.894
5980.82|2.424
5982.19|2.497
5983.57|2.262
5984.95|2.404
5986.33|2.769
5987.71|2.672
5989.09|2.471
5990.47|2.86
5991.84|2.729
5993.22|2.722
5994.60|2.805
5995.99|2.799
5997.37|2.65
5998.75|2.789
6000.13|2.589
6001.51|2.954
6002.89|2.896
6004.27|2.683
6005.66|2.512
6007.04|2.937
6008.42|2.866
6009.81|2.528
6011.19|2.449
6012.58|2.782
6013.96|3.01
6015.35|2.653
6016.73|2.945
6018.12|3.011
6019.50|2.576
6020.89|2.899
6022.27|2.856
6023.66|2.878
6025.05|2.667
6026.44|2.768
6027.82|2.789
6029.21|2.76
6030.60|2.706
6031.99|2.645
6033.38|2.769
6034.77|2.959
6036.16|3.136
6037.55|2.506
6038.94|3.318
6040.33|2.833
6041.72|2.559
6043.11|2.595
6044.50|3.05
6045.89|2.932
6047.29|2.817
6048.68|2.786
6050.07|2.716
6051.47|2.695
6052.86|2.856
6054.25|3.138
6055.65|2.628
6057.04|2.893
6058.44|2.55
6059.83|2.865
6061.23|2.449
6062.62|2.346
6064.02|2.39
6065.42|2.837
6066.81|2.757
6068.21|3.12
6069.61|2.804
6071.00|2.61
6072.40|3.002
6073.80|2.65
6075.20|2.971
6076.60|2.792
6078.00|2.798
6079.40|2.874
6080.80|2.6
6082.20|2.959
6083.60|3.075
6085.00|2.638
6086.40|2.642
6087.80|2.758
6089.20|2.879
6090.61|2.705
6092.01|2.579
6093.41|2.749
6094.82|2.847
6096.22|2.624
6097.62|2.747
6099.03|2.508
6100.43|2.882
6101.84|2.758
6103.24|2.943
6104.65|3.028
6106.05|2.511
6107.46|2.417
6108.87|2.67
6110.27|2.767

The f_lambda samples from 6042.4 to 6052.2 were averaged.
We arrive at 2.80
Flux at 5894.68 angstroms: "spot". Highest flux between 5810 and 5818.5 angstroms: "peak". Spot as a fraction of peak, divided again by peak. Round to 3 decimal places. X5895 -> 0.236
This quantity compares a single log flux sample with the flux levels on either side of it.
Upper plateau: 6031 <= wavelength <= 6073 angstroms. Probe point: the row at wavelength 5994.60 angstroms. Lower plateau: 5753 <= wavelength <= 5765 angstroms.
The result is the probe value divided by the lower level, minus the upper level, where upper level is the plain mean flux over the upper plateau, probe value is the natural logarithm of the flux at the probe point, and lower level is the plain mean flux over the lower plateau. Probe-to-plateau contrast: -2.421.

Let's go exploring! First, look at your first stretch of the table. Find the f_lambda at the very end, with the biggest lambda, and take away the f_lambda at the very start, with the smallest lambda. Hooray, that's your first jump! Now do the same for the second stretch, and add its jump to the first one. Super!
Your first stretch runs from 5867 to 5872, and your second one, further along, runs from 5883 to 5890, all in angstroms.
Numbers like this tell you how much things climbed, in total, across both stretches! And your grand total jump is -1.08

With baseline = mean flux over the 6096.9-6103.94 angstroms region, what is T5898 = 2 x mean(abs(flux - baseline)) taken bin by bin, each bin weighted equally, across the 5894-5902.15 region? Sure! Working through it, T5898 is 0.8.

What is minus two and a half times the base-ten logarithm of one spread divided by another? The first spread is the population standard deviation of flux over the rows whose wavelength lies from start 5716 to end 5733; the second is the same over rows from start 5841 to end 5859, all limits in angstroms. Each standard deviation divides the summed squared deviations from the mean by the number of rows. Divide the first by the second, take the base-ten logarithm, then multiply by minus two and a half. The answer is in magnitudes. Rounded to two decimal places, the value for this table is 0.01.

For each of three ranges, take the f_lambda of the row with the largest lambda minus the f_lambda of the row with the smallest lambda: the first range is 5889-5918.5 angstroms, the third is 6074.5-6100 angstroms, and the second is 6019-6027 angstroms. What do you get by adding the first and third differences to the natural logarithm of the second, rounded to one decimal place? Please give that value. -1.3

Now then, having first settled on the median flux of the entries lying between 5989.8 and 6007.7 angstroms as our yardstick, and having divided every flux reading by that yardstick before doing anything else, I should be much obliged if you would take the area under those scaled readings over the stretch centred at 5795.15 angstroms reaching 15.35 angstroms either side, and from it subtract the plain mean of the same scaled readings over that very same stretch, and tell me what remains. 30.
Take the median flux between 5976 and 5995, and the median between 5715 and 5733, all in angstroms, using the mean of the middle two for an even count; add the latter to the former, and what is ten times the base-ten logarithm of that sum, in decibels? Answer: 7.28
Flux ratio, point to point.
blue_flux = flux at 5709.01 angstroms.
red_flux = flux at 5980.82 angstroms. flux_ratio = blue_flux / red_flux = 0.96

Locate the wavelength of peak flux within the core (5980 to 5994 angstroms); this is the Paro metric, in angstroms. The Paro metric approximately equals 5990.47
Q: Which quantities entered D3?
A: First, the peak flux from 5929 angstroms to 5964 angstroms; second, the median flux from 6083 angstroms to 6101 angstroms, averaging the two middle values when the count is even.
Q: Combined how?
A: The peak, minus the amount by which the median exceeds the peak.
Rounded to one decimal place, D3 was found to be 3.5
